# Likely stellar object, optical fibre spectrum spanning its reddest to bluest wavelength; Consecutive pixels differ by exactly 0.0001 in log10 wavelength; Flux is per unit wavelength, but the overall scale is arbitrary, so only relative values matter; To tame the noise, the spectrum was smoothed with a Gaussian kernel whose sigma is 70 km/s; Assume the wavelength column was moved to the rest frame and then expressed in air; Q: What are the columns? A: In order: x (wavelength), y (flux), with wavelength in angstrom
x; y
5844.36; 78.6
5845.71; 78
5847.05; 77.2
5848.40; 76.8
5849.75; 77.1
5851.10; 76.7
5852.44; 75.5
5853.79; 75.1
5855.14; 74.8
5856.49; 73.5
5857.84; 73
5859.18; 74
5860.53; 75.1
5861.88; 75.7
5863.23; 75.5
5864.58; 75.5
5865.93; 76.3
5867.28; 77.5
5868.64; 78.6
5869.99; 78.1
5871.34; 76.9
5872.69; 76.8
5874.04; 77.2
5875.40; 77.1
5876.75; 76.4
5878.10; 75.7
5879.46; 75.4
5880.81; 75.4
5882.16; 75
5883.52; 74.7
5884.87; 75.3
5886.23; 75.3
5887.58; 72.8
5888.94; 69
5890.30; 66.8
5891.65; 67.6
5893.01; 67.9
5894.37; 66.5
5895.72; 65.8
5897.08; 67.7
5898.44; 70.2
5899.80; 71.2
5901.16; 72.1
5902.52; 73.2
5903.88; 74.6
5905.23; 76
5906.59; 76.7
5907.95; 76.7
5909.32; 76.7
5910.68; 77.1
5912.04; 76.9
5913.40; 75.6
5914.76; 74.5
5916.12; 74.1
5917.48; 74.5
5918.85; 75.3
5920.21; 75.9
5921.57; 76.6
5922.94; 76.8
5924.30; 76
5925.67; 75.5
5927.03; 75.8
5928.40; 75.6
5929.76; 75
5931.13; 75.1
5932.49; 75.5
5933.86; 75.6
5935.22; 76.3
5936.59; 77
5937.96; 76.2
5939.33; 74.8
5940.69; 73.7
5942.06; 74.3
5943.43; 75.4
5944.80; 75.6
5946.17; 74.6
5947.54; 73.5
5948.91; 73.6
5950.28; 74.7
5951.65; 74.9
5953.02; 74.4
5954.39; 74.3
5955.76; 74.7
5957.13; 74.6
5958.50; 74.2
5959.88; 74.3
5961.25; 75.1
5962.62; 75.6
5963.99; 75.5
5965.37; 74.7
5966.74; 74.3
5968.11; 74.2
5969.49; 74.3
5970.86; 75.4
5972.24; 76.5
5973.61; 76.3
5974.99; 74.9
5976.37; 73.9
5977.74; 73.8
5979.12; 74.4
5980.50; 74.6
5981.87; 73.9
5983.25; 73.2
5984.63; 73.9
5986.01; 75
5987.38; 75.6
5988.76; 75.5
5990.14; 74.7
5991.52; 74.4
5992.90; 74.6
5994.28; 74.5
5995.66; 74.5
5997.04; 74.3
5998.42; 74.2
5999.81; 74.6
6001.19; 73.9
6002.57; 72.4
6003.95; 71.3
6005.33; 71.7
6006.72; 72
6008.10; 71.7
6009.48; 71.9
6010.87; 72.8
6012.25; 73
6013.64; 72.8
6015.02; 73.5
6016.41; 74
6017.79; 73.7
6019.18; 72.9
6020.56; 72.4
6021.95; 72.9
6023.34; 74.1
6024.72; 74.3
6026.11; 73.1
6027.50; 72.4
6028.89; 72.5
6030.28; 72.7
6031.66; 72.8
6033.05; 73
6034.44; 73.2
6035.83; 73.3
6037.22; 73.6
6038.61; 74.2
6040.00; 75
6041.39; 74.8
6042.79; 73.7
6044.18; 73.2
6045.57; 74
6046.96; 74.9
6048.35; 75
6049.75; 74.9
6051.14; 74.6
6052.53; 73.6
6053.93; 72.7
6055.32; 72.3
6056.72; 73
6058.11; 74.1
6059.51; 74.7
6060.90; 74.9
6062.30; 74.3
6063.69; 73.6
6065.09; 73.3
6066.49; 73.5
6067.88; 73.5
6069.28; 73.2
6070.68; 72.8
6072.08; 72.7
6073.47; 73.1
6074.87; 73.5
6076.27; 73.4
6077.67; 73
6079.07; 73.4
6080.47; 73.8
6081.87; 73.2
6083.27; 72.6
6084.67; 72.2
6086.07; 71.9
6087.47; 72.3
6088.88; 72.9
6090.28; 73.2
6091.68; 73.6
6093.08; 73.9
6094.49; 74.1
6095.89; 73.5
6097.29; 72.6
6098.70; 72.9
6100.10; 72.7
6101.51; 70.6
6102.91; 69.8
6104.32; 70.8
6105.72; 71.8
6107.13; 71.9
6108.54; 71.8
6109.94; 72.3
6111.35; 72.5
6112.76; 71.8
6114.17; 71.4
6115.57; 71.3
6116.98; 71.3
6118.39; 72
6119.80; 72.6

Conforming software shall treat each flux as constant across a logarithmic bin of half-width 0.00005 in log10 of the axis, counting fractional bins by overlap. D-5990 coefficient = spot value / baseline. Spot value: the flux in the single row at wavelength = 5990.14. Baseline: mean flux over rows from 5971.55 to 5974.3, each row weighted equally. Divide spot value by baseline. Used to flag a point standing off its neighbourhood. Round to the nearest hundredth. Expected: 0.98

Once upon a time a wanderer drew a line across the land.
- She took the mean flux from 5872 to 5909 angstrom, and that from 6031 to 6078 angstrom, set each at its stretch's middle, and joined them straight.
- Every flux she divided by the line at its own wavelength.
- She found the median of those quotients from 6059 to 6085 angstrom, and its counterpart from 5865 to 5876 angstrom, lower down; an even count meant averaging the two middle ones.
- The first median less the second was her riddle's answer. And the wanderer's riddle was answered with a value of -0.064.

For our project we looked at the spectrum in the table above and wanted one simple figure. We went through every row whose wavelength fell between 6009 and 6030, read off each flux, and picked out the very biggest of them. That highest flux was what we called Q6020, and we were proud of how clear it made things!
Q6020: 74.3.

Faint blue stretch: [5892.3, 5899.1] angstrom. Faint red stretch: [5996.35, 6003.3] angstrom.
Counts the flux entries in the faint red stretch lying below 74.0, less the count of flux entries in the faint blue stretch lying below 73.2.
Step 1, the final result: -3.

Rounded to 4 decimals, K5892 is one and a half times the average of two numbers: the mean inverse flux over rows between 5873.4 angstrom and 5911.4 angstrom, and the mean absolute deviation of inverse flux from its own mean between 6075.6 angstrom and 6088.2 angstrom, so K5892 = 0.0104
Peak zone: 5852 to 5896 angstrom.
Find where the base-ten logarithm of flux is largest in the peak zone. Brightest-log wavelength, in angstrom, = 5868.64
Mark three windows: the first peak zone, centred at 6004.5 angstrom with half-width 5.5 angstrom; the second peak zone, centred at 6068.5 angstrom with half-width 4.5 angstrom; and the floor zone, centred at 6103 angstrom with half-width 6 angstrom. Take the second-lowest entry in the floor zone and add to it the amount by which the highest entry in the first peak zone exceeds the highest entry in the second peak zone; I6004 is 72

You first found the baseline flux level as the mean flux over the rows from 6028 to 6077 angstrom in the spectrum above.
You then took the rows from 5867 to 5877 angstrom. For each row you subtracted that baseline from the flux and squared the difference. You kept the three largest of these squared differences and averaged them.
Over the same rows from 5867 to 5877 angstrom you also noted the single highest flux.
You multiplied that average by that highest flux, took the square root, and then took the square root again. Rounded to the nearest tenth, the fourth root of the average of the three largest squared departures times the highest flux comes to 6.3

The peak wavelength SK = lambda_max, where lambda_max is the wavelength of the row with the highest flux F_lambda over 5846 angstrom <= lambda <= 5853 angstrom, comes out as 5847.05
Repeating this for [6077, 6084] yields 6080.47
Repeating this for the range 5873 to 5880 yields 5874.04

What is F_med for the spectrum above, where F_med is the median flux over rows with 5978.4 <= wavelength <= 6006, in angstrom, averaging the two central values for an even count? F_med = 74.4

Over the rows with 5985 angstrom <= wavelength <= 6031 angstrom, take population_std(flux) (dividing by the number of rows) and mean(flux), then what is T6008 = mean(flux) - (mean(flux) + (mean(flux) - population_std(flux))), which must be -72.3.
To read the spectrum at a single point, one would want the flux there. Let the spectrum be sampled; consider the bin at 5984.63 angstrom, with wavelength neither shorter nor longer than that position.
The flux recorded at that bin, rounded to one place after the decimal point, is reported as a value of 73.9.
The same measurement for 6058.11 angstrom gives 74.1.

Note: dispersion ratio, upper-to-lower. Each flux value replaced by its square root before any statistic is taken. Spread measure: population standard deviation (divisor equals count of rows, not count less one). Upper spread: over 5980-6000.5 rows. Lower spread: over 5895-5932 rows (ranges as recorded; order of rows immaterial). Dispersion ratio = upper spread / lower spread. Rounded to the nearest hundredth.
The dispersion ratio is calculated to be 0.21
